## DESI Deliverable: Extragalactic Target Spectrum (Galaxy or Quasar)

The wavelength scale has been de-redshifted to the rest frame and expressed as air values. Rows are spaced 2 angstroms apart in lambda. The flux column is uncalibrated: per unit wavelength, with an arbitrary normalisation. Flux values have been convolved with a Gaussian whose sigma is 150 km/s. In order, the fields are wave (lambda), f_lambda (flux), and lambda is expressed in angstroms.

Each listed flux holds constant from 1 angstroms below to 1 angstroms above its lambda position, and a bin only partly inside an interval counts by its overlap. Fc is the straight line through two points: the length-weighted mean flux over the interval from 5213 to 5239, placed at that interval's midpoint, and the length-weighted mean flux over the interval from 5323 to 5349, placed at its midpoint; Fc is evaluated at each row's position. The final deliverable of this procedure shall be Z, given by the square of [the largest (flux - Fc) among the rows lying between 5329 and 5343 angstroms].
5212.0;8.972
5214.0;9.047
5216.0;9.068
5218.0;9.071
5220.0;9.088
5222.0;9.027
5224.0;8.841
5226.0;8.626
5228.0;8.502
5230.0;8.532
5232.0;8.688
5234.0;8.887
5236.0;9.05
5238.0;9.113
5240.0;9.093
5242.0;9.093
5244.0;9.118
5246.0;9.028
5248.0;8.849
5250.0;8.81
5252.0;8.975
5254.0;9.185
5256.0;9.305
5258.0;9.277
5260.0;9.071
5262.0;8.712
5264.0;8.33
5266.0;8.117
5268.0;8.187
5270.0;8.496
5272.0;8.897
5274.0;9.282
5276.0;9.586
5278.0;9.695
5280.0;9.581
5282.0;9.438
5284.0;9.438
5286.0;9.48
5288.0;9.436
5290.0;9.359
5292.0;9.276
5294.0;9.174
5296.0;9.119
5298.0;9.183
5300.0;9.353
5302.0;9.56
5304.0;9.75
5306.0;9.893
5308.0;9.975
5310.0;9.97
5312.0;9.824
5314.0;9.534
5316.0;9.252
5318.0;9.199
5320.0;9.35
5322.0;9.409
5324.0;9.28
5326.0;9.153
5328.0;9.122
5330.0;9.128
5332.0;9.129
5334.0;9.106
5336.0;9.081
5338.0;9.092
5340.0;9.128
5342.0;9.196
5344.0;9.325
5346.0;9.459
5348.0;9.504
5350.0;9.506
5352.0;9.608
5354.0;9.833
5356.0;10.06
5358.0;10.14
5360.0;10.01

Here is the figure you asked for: 0.00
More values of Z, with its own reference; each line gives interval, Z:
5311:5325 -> 0.47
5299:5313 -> 0.72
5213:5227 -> 0.05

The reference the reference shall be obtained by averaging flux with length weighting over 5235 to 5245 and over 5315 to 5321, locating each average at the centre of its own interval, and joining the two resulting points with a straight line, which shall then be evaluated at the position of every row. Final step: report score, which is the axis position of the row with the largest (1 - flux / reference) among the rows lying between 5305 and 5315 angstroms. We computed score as 5314.0 angstroms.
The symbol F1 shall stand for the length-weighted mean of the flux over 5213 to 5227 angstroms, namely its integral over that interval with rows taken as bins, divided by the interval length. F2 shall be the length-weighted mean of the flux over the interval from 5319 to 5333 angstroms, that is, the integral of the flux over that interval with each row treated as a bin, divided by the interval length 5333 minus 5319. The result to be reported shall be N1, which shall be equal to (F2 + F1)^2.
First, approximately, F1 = 8.97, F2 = 9.2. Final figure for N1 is 331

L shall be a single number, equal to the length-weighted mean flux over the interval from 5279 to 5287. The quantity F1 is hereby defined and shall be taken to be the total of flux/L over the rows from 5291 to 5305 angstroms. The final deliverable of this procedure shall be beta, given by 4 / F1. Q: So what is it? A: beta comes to 0.580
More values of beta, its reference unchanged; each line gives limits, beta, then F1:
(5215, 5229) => 0.610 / 6.56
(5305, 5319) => 0.561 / 7.13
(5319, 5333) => 0.588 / 6.81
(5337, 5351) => 0.582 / 6.88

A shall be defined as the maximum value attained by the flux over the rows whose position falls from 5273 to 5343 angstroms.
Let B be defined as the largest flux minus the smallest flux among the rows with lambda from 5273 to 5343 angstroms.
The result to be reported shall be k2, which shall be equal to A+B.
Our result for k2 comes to 10.9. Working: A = 9.975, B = 0.9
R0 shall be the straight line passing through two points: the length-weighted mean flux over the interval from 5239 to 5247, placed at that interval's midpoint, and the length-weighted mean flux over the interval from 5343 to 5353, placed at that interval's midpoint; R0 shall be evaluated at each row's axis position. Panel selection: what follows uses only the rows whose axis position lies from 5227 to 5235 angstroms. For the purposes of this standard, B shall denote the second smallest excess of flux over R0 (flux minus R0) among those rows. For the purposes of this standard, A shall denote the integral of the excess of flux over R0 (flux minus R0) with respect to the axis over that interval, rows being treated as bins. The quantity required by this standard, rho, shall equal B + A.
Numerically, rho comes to -3.6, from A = -3.1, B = -0.50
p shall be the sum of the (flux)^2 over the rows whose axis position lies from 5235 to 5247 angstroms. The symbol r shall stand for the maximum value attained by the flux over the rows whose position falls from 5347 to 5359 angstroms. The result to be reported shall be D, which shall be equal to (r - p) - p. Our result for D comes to -980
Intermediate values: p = 495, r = 10.14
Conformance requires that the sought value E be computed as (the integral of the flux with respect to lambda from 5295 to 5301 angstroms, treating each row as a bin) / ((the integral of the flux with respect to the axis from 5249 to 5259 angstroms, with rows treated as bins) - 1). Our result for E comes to 0.6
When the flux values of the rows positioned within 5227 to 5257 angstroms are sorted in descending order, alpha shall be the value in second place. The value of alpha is 9.185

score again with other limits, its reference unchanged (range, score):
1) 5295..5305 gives 5296.0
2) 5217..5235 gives 5228.0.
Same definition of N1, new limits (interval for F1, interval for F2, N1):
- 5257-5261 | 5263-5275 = 314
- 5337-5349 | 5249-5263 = 336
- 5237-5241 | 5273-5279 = 347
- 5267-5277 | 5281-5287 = 336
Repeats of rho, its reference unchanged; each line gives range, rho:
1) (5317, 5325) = -0.7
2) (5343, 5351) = -0.2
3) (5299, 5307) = 2.9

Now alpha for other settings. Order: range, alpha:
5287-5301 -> 9.359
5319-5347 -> 9.409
